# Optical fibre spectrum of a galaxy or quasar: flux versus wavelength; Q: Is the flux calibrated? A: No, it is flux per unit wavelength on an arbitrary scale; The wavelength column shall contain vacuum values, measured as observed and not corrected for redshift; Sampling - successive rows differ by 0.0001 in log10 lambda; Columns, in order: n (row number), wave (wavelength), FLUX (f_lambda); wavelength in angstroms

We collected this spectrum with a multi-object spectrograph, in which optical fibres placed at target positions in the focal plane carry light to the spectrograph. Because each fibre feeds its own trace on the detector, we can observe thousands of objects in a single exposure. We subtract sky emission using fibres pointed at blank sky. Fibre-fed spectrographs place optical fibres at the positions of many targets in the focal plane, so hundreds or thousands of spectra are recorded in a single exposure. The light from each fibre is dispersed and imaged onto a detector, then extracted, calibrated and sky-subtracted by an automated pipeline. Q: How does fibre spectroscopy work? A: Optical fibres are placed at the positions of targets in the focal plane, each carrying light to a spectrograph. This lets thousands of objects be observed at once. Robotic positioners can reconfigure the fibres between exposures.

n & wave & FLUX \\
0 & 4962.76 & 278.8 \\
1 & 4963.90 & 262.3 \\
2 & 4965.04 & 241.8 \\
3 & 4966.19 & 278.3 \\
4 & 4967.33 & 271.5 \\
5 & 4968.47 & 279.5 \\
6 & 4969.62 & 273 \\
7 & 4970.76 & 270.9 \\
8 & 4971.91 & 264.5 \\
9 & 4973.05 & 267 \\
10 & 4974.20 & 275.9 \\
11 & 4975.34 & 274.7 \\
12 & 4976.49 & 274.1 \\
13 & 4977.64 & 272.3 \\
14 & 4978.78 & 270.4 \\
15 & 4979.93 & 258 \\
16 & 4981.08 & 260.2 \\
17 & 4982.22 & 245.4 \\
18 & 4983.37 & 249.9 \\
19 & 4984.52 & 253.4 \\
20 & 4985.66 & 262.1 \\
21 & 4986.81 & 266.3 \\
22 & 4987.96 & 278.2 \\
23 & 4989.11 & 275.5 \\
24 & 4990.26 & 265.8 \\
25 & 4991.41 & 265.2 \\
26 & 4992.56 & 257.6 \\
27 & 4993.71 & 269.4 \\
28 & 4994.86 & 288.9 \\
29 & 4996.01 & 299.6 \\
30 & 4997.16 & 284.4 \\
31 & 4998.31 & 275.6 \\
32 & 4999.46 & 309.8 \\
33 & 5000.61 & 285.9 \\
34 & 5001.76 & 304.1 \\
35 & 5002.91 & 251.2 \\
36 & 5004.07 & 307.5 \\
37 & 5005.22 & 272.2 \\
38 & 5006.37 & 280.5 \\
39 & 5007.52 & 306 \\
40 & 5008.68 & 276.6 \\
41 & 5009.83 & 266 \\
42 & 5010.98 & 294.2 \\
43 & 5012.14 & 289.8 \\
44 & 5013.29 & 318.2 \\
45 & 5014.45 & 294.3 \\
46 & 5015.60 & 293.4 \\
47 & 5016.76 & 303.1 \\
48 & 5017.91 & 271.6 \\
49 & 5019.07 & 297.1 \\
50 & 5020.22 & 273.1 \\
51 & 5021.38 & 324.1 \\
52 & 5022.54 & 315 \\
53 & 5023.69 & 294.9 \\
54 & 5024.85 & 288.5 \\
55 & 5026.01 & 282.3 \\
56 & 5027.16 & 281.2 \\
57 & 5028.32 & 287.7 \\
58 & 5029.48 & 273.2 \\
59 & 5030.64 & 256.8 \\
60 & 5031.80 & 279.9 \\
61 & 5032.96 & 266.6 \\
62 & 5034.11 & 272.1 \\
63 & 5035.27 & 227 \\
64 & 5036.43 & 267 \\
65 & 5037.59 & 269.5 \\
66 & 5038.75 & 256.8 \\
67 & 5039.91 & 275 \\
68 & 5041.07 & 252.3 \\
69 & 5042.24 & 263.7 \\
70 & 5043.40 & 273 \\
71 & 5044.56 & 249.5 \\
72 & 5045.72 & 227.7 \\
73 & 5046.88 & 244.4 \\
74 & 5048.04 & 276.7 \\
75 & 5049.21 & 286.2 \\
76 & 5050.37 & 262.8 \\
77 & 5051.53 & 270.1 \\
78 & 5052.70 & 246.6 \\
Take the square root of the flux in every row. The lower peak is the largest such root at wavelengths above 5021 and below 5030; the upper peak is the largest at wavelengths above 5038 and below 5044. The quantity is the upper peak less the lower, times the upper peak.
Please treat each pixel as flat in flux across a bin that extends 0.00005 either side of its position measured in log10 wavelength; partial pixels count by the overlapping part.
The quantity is -24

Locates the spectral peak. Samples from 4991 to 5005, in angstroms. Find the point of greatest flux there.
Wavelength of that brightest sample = 4999.46 angstroms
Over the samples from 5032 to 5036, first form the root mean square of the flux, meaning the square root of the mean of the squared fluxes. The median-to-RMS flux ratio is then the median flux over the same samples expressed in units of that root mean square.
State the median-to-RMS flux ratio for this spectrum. 1.04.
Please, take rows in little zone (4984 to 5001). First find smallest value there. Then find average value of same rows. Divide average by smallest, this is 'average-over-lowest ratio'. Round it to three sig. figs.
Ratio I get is 1.09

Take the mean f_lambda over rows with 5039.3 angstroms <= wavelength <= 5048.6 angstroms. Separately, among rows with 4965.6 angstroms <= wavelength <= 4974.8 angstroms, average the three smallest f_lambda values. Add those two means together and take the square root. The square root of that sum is 22.9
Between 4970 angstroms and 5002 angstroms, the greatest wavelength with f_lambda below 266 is 4992.56 angstroms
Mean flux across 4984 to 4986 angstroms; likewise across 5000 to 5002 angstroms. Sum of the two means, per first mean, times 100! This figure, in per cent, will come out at 214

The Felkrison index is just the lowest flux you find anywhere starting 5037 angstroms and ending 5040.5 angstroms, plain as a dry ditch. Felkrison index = 256.8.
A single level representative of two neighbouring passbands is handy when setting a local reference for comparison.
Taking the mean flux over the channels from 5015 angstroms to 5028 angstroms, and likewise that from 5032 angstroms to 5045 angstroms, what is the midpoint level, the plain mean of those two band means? 277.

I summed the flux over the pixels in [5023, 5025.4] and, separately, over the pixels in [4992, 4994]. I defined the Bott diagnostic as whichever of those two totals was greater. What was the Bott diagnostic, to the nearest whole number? 583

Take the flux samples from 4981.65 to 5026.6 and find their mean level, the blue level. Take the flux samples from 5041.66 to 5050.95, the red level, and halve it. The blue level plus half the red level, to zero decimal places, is 413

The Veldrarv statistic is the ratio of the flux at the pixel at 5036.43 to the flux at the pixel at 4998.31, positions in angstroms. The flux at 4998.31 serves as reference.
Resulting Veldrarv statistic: 0.97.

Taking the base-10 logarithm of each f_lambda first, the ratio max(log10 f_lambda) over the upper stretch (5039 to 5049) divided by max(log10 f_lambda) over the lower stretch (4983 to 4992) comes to 1.00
